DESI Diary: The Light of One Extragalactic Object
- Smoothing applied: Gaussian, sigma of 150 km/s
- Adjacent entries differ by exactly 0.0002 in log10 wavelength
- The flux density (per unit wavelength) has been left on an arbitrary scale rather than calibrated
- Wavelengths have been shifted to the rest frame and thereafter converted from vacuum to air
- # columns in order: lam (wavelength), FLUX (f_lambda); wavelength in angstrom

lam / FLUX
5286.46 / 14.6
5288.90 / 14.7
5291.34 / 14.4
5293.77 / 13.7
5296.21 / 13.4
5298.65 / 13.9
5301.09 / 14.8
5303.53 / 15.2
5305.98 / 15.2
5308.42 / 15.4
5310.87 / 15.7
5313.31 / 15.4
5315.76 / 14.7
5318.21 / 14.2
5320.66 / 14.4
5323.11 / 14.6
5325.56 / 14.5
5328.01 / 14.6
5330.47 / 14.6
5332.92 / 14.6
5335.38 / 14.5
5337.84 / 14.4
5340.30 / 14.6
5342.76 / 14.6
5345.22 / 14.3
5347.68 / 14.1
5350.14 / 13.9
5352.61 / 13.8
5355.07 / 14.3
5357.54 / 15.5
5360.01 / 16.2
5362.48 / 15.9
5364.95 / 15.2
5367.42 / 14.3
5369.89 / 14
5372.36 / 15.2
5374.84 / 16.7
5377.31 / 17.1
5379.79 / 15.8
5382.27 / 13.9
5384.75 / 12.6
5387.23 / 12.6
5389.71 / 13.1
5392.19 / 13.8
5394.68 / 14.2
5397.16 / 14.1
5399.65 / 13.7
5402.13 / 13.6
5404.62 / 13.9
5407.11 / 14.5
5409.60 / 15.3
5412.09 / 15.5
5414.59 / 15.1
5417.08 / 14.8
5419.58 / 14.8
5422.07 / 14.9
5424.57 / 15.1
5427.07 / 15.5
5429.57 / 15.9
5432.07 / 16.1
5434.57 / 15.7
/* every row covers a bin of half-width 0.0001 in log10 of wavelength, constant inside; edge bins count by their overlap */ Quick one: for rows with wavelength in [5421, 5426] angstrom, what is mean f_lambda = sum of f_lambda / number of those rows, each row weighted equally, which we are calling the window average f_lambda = 15.0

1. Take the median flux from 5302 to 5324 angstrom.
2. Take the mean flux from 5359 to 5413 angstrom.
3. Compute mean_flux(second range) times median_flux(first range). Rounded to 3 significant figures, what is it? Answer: 222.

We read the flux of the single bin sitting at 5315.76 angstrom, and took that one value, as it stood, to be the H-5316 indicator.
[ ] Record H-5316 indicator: 14.7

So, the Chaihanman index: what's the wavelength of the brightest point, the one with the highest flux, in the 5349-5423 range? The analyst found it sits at 5377.31 angstrom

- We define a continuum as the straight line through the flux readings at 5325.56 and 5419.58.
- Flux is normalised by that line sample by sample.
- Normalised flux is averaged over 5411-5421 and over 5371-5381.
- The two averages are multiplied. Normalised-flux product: 1.12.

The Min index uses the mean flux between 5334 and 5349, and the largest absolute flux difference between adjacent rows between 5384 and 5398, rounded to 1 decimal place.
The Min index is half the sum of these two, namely 7.6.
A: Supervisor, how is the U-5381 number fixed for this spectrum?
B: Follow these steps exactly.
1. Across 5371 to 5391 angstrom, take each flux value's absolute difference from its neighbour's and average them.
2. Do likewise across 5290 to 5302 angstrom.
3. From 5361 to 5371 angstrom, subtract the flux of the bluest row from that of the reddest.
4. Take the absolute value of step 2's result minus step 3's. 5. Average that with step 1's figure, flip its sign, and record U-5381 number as -1.7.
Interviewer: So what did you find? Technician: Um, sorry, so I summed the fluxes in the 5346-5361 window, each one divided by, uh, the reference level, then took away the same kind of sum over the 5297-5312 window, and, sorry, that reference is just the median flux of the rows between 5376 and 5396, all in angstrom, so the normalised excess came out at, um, -0.2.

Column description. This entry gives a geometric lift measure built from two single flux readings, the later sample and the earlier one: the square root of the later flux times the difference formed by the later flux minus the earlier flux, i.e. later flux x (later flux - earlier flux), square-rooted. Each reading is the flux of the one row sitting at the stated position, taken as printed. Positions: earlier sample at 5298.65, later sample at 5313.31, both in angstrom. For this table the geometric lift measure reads 4.8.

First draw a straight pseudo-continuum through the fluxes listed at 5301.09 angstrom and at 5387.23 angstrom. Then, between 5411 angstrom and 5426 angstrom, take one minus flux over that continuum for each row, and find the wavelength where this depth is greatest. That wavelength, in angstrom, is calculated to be 5417.08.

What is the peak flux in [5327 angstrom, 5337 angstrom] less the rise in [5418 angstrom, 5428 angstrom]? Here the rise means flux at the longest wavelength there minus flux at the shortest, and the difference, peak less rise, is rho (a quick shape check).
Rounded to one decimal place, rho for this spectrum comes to 13.9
